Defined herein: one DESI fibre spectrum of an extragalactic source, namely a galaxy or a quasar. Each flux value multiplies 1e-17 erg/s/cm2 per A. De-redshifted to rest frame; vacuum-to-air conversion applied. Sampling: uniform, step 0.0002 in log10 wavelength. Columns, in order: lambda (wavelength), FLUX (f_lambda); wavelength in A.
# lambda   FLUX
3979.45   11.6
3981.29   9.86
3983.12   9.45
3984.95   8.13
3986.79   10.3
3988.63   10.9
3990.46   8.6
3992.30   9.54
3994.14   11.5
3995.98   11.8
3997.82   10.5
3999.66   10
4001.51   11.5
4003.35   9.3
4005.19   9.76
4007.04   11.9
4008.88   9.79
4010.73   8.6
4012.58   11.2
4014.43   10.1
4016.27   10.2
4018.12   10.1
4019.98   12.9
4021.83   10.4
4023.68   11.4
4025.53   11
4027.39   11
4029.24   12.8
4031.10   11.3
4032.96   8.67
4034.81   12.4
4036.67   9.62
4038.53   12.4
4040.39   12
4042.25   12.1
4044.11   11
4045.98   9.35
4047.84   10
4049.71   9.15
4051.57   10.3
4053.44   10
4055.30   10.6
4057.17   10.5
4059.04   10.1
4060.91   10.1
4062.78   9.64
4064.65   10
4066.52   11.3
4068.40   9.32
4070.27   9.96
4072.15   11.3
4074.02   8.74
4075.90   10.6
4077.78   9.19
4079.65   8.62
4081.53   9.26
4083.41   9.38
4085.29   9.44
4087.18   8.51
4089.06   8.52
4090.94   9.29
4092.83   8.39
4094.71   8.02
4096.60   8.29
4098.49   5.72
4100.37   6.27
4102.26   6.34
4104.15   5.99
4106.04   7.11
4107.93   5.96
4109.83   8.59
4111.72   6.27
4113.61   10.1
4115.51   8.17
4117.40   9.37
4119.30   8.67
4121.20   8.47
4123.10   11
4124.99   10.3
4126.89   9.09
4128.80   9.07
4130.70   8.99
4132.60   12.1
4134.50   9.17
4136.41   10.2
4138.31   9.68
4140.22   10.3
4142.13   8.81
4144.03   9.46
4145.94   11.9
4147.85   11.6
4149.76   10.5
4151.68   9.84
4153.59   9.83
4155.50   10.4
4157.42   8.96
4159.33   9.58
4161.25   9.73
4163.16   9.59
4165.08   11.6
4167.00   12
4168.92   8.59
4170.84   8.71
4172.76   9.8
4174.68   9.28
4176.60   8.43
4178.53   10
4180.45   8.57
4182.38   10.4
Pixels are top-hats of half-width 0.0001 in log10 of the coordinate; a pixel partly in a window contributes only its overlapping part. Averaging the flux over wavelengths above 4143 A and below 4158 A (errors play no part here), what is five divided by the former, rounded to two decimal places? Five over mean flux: 0.48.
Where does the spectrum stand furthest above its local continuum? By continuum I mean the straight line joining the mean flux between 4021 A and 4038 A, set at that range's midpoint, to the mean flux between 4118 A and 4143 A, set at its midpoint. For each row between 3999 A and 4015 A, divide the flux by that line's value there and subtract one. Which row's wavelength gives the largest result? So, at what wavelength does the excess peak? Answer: 4007.04 A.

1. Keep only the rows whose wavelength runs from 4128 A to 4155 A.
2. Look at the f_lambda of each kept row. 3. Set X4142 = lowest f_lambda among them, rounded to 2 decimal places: 8.81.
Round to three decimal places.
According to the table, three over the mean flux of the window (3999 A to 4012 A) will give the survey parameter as 0.296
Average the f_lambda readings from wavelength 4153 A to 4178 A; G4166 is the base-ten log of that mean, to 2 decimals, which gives 0.99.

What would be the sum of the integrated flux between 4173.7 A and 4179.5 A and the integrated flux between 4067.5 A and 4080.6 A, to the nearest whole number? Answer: 180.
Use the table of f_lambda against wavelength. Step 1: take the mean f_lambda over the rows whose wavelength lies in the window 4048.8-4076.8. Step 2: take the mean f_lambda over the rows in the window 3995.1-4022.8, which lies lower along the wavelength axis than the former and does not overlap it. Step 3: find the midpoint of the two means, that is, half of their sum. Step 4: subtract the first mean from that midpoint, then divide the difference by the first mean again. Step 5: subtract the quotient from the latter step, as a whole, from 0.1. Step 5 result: 0.079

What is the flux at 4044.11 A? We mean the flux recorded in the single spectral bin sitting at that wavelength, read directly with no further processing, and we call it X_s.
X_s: 11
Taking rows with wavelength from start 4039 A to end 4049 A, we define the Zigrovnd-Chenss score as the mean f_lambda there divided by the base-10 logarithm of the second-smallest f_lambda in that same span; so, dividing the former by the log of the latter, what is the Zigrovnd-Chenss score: 10.9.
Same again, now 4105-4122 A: 10.1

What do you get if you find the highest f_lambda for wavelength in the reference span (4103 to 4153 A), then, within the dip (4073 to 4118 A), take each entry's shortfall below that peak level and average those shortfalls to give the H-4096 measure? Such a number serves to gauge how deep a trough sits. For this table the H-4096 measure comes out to 3.9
